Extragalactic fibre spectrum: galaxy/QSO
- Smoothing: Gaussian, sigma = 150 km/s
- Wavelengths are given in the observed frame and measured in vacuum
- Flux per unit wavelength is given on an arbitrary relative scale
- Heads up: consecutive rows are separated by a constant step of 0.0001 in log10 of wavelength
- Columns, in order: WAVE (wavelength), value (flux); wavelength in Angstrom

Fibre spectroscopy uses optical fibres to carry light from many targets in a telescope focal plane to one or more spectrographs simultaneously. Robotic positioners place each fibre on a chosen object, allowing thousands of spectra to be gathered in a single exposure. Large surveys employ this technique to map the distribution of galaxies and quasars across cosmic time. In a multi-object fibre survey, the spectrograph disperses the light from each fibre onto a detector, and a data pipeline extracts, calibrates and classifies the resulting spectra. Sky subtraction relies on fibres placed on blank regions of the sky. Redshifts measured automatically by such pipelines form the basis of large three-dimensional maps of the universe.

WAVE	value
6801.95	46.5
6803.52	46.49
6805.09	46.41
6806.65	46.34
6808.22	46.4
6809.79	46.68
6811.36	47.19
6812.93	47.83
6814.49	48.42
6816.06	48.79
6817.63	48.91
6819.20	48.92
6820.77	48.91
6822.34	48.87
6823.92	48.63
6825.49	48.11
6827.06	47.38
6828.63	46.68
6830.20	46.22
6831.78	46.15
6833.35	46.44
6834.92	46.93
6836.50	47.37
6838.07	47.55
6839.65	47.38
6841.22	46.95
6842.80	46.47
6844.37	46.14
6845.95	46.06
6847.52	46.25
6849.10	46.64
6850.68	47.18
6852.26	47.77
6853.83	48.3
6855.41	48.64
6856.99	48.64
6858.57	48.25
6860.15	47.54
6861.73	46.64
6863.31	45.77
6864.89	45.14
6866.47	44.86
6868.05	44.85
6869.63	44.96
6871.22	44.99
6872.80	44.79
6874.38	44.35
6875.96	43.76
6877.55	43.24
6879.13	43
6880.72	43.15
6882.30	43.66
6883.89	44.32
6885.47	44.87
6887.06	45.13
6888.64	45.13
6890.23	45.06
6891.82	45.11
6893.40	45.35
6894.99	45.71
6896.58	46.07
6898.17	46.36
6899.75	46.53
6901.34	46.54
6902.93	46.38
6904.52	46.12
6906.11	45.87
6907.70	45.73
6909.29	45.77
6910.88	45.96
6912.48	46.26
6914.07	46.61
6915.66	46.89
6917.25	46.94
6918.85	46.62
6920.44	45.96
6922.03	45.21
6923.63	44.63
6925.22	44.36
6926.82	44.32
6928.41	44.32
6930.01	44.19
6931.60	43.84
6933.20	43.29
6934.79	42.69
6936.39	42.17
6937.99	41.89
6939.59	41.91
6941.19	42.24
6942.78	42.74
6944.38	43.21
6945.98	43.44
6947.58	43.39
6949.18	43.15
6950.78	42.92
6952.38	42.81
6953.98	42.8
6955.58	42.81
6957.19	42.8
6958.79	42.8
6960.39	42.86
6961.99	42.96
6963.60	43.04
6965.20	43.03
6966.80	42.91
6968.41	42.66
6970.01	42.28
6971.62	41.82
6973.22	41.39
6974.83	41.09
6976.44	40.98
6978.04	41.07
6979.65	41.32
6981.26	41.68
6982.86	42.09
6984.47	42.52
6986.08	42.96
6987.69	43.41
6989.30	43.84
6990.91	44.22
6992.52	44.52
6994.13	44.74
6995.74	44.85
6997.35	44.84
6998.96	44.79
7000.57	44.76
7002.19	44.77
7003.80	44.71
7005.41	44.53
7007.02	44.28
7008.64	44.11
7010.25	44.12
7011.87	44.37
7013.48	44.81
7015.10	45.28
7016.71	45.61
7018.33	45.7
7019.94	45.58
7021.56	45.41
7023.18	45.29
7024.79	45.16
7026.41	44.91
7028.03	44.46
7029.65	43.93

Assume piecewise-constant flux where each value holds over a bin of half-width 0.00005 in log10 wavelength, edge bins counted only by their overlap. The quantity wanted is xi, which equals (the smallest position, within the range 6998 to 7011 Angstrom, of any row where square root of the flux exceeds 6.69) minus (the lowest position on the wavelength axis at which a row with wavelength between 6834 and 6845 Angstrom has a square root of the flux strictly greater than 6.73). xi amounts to 164.0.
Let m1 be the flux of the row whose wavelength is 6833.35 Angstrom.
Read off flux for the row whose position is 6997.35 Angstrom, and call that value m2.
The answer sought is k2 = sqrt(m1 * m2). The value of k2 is 45.6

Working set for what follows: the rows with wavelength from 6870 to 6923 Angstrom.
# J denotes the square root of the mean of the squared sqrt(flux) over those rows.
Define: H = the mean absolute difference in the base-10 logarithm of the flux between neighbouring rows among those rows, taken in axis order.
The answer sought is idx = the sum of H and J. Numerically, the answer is 6.74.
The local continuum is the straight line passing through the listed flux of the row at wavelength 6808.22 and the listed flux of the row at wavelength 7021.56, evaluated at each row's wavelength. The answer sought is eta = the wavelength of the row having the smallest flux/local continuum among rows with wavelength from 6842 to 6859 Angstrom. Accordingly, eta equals 6845.95 Angstrom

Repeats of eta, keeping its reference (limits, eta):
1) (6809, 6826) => 6809.79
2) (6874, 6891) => 6879.13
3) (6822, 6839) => 6831.78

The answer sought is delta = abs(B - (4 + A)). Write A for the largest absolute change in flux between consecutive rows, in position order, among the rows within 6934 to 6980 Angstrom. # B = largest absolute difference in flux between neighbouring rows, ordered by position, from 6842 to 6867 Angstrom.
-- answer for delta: 3.6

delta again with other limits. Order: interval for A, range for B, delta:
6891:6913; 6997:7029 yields 3.9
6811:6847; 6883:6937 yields 4.0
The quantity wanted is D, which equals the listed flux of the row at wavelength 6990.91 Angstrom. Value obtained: 44.22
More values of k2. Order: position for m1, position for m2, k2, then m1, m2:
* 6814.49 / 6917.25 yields 47.7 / 48.42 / 46.94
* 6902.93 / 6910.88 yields 46.2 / 46.38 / 45.96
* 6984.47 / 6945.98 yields 43.0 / 42.52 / 43.44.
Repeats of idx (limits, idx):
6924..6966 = 6.57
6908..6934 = 6.74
